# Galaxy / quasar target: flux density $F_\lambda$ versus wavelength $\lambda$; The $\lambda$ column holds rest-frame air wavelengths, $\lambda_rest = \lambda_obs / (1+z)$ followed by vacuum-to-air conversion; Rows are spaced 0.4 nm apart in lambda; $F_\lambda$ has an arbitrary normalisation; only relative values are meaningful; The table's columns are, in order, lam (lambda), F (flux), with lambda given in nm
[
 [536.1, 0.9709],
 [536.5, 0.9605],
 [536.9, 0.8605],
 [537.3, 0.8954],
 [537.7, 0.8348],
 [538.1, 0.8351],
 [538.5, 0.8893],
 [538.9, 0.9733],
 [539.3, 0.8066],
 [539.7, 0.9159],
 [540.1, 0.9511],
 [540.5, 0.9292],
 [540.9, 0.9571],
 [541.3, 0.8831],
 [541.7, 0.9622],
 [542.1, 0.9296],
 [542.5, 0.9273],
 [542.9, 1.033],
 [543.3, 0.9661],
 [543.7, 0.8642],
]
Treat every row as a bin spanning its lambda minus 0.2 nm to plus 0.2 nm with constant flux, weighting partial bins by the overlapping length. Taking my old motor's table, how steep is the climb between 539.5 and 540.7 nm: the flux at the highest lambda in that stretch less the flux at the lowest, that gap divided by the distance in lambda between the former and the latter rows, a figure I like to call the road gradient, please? 0.02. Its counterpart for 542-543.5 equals 0.03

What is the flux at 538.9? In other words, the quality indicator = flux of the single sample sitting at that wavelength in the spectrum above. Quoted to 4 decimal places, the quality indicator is 0.9733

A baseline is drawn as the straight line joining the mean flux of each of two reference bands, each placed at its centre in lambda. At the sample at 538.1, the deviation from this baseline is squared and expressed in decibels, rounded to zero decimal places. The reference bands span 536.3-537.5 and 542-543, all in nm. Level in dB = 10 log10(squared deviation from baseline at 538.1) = -22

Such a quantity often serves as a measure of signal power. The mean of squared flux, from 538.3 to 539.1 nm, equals 0.87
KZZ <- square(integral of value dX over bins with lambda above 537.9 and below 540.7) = 6.4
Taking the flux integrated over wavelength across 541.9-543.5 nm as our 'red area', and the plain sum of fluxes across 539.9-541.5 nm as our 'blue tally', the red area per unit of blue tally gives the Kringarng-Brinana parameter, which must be 0.415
